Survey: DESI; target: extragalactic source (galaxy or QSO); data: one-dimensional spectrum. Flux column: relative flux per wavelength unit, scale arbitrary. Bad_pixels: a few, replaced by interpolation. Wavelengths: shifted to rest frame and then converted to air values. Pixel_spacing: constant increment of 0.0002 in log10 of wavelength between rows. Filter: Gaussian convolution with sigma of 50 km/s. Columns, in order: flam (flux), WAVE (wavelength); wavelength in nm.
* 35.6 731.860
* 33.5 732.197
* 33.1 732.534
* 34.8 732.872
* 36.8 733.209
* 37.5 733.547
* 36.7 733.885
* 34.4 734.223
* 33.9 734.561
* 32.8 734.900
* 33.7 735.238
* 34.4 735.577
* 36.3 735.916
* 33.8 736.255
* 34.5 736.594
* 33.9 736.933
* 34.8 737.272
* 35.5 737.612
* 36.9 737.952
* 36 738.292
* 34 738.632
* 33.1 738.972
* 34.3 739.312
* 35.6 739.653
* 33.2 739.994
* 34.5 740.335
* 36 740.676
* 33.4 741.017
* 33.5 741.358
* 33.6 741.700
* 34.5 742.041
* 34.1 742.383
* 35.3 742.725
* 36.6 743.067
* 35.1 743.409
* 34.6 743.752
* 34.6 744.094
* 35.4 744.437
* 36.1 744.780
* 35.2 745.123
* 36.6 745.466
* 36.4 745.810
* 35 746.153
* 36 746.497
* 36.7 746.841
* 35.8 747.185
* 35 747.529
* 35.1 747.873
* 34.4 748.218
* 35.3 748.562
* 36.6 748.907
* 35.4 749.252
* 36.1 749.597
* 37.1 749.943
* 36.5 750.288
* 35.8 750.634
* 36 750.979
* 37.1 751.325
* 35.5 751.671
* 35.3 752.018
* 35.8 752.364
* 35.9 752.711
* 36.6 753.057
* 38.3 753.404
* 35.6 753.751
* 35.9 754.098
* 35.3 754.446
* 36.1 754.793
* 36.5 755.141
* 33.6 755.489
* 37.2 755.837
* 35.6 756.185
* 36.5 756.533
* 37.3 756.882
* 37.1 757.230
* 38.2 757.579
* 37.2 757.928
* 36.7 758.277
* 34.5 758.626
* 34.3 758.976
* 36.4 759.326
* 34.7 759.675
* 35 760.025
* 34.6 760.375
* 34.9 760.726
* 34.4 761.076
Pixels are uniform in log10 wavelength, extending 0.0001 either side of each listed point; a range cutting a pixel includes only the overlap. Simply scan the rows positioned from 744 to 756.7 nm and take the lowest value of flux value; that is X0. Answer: 33.6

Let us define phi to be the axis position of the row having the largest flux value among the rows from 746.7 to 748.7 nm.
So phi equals 746.841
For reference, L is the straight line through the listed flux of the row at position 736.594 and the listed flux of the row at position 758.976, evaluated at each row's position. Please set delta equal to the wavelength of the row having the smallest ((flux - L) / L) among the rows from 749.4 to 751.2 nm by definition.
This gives 750.634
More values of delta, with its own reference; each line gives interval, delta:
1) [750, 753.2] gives 752.018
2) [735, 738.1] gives 735.238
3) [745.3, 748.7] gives 748.218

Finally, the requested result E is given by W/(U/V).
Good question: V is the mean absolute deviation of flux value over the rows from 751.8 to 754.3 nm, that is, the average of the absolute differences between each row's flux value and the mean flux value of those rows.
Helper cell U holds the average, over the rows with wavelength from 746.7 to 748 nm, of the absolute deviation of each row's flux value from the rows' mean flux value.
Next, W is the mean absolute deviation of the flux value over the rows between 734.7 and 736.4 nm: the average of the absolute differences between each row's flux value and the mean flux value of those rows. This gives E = 1.10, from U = 0.60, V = 0.7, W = 0.92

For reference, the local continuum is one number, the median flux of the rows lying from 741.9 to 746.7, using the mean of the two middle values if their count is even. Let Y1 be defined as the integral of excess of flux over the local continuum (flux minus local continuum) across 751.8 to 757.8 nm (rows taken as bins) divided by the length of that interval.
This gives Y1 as 1.0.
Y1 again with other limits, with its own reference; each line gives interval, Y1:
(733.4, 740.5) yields -0.5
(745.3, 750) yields 0.5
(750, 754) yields 1.0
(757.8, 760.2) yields 0.3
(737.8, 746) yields -0.3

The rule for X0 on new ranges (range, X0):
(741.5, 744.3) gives 33.6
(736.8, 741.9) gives 33.1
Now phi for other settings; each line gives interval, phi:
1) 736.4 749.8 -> 737.952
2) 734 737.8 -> 735.916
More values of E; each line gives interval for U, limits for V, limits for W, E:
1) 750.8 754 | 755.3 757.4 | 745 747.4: 0.79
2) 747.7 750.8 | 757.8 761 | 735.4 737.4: 0.86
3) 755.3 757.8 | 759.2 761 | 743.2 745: 0.22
